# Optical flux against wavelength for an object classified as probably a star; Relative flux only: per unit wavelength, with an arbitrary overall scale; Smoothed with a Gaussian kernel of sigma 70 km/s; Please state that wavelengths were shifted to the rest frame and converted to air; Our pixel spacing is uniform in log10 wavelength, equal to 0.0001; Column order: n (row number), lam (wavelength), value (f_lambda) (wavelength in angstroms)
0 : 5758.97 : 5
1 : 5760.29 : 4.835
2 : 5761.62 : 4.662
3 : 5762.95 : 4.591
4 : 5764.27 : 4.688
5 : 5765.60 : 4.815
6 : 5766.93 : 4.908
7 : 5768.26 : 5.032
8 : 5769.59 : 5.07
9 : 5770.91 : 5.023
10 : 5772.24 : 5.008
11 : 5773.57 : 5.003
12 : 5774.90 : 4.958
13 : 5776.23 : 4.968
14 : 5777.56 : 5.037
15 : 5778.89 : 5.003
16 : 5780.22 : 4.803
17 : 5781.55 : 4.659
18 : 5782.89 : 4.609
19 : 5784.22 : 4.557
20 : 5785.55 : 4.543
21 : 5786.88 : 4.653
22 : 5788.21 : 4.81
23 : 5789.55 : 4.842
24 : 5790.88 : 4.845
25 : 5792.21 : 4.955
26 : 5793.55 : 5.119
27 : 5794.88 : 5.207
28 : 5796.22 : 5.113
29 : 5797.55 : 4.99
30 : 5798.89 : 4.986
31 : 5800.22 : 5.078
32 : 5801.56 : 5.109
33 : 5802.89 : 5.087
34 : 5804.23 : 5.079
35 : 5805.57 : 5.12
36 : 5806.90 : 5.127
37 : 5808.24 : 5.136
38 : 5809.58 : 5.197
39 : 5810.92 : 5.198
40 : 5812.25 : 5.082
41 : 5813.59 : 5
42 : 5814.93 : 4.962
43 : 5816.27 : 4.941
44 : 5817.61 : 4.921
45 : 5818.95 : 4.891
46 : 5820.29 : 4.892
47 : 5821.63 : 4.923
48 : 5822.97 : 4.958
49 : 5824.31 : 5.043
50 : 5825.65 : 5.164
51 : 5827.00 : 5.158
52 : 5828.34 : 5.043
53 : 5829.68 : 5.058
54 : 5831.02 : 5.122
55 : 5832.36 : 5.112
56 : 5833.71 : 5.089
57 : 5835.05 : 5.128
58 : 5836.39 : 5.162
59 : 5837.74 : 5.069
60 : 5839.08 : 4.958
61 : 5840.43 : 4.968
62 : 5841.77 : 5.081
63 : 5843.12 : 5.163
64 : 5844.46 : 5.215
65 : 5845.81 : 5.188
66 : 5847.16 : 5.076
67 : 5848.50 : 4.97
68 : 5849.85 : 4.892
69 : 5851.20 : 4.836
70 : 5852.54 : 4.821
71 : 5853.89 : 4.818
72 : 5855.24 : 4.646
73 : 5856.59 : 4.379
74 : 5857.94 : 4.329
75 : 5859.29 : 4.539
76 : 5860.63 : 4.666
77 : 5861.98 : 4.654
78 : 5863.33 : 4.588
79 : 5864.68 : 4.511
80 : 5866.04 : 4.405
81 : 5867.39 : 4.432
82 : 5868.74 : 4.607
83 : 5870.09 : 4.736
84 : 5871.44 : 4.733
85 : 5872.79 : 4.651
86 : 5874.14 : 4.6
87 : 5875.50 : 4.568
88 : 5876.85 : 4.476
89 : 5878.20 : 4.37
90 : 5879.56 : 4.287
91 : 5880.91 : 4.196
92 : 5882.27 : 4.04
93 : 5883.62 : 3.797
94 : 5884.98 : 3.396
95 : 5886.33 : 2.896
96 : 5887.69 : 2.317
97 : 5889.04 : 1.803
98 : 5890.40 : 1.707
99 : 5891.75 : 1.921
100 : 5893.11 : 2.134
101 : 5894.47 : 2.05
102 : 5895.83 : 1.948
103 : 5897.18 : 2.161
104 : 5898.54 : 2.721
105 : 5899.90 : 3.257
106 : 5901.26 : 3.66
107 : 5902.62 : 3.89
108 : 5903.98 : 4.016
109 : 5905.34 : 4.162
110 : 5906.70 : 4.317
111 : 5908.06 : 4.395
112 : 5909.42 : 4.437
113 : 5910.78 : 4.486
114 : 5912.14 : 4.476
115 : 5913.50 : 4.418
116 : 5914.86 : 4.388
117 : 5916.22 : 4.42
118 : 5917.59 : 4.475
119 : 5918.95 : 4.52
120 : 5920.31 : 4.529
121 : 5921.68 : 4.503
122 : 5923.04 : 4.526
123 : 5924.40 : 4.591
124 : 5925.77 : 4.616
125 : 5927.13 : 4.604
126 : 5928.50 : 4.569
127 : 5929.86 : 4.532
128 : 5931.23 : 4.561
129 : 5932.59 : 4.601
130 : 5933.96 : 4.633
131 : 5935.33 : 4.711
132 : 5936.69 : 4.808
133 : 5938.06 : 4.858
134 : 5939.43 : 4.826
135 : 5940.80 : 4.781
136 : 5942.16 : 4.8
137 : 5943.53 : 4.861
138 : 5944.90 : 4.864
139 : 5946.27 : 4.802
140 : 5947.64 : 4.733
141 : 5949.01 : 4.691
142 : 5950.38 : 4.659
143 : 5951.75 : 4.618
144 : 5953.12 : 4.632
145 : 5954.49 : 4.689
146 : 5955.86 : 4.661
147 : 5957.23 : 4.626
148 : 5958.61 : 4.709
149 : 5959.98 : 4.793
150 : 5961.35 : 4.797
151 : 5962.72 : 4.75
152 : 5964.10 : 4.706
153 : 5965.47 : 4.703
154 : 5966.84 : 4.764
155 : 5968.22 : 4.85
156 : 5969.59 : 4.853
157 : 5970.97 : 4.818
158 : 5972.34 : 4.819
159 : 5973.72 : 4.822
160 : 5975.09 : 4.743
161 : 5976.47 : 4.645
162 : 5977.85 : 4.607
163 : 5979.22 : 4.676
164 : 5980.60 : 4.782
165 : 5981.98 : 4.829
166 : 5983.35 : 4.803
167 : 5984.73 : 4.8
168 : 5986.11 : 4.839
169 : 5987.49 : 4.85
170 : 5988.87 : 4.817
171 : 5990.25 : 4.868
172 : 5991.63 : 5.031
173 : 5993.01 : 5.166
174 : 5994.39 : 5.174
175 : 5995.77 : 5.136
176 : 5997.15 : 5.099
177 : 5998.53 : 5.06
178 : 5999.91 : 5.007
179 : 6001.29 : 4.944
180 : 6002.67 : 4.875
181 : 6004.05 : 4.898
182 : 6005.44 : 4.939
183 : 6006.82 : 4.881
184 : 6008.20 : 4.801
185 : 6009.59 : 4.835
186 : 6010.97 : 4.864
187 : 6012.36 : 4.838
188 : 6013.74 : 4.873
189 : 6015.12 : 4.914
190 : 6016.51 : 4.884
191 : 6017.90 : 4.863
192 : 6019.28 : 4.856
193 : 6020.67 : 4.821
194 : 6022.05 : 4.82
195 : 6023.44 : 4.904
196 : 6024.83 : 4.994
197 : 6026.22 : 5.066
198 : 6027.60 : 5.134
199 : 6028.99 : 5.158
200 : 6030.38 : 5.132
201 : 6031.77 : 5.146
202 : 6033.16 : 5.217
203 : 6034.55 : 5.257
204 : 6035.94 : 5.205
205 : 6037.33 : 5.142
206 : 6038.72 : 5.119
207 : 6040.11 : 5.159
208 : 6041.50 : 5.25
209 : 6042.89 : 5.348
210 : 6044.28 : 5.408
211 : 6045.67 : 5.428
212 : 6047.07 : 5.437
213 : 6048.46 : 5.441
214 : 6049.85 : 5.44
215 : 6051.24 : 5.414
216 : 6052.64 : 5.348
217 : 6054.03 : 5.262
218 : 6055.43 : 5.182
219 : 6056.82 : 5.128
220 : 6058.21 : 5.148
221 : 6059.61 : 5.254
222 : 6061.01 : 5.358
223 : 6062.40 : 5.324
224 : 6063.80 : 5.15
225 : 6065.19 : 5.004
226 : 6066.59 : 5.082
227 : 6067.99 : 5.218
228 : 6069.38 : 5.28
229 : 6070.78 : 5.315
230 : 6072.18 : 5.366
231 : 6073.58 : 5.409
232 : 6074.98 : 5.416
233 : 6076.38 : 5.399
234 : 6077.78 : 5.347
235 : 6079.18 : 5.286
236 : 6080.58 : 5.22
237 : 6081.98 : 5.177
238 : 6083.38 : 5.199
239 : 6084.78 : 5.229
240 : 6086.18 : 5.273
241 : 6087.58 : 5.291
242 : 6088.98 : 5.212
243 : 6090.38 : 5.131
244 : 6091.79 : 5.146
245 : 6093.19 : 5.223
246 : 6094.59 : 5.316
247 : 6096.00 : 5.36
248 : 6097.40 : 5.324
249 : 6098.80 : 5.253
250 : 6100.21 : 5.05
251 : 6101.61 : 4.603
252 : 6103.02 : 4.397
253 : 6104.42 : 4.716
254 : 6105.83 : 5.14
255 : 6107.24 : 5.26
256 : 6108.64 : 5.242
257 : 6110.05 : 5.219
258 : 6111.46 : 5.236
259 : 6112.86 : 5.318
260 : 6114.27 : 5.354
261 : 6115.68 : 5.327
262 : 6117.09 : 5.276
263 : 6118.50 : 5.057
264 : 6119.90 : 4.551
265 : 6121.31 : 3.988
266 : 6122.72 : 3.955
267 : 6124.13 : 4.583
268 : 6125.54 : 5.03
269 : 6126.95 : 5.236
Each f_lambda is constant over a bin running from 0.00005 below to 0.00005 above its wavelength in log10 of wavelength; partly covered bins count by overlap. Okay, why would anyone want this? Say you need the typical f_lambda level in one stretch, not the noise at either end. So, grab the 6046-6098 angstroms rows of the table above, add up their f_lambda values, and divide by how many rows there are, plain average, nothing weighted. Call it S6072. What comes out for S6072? 5.3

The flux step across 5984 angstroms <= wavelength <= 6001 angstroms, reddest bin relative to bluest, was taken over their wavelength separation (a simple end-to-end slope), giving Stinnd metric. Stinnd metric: 0.014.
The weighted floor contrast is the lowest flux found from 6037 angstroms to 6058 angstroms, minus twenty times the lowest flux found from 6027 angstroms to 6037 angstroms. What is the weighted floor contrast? -98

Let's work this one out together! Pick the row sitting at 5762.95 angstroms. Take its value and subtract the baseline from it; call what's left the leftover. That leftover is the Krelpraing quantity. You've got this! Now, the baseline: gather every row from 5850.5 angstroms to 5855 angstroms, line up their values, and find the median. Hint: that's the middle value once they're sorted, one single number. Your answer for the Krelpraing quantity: -0.2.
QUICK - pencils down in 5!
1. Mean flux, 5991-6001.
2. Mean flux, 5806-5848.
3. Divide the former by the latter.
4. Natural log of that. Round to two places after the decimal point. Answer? 0.01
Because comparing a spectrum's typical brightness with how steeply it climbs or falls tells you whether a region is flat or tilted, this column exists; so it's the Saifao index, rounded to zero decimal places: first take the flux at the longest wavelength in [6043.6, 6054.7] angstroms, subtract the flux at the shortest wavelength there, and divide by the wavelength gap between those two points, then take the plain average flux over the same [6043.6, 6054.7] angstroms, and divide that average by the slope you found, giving -360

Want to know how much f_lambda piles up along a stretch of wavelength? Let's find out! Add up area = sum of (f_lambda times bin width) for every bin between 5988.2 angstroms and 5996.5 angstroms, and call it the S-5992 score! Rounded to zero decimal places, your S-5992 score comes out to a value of 42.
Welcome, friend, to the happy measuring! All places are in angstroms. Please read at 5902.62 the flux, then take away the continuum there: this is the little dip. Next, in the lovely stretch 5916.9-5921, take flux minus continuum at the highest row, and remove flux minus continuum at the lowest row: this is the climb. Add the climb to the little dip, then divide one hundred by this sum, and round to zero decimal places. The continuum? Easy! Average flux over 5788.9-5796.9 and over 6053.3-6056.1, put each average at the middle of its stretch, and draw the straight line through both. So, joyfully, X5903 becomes -86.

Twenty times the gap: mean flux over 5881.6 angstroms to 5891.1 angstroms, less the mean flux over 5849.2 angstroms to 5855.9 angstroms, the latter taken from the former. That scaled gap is -39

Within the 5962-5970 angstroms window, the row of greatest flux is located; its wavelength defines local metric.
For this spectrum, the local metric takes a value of 5969.59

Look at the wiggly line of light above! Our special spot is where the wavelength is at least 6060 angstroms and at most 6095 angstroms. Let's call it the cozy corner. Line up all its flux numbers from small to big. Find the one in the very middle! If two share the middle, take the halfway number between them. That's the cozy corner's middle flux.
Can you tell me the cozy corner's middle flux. 5.3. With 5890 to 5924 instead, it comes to 4.3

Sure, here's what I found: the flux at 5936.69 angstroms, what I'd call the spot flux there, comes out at 4.808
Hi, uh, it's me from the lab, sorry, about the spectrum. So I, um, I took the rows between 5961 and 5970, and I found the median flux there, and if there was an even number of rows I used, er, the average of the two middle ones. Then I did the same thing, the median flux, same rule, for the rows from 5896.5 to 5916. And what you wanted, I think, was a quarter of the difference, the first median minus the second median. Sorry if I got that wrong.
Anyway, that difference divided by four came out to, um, 0.131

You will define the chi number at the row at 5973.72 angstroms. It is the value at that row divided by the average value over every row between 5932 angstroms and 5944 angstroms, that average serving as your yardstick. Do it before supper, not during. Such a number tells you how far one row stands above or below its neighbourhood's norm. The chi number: 1.01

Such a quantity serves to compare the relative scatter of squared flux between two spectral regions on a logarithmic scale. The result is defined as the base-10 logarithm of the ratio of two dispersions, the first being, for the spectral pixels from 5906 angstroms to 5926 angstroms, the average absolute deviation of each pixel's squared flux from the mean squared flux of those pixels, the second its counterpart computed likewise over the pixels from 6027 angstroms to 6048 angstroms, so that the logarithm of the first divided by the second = -0.3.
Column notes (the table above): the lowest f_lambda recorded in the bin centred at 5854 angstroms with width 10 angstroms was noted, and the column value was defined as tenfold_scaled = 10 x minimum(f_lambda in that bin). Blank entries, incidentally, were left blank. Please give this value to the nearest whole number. 43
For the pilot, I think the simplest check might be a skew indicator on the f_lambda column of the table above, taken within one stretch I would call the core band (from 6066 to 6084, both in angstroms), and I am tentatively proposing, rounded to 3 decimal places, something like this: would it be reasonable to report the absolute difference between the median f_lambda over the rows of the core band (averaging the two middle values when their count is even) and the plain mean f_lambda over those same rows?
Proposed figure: 0.000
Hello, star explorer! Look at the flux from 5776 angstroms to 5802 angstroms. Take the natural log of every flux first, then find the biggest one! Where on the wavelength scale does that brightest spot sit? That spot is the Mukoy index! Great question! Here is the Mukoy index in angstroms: 5794.88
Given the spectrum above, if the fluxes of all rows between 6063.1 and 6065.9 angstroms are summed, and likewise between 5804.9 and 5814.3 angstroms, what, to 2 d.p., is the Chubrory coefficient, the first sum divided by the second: 0.28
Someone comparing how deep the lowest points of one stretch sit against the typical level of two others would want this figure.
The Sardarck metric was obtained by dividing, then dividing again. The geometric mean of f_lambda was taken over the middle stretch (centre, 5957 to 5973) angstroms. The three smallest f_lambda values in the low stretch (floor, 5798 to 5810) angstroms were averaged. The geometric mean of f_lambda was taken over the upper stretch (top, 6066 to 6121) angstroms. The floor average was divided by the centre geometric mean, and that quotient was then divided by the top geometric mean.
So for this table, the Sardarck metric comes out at 0.20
